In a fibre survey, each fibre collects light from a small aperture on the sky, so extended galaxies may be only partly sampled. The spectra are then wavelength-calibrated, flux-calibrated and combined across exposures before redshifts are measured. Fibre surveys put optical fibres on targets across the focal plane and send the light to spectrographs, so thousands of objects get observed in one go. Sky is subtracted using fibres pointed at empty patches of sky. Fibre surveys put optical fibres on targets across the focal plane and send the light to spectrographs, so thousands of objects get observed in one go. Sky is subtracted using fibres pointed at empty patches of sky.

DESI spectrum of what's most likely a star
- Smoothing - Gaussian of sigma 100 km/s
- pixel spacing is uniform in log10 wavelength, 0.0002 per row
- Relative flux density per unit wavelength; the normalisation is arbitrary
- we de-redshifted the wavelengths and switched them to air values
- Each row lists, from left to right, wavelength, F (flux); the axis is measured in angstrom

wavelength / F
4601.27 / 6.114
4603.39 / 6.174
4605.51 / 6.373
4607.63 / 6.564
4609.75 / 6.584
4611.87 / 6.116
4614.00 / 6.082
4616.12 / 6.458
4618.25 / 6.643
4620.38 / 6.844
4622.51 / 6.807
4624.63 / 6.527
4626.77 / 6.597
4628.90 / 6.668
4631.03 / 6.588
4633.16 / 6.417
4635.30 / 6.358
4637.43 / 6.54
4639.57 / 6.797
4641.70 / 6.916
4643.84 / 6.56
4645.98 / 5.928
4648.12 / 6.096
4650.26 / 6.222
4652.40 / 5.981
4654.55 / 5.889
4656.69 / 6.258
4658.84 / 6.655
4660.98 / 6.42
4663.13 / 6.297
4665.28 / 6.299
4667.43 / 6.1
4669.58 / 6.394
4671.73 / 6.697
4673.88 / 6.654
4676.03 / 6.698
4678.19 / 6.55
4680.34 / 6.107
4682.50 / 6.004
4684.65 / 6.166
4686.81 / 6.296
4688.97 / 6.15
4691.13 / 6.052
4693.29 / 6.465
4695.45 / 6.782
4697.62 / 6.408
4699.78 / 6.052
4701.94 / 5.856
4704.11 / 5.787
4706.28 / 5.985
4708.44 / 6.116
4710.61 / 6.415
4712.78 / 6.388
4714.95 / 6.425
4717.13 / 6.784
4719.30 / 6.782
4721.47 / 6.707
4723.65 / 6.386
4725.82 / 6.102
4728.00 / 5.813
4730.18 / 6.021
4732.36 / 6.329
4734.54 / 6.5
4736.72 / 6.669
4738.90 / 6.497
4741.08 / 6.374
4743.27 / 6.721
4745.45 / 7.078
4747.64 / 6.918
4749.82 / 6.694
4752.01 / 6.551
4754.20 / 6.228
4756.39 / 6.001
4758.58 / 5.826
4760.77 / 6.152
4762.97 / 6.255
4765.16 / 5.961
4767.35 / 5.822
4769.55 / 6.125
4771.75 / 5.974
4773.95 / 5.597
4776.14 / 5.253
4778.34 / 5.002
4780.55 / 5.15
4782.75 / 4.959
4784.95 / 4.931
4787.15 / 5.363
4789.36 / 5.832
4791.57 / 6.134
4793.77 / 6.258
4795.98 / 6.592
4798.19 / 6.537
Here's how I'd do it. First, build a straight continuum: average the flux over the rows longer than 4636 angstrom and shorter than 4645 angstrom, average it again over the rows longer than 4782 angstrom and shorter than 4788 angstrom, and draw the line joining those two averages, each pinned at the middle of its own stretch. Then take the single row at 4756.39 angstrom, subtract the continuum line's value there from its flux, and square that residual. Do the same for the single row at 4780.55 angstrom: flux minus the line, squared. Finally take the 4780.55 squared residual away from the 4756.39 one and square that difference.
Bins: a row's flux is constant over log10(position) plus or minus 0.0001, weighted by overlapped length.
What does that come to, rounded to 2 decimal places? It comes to 0.13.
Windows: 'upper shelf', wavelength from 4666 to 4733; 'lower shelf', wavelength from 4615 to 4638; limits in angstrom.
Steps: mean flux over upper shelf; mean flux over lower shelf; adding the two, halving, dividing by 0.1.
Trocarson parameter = 64.5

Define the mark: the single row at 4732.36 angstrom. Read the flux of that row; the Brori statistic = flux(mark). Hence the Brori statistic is 6.329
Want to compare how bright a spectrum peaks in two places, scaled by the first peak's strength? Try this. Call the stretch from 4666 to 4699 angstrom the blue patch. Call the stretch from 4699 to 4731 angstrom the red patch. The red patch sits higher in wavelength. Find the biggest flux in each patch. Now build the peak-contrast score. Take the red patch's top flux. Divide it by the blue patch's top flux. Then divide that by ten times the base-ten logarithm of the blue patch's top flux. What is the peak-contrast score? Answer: 0.120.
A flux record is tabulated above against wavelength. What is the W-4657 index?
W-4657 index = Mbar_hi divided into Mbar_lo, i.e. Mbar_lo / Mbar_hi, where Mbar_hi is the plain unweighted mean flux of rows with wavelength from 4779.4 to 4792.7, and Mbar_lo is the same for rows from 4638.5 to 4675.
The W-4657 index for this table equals 1.18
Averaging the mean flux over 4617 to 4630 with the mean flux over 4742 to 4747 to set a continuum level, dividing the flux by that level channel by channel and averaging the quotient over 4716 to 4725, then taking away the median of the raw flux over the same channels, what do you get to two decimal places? -5.76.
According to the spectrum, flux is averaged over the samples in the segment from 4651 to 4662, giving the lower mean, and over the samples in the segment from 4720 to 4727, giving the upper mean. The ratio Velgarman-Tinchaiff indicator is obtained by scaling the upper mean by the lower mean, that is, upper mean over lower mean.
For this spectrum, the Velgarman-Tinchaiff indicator 1.03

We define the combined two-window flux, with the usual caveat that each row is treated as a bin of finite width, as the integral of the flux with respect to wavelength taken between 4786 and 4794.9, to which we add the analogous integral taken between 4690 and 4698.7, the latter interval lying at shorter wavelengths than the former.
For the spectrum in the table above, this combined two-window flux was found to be 108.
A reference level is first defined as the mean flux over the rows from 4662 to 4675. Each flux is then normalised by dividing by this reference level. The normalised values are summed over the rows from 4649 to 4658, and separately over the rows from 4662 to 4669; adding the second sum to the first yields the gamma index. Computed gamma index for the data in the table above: 6.7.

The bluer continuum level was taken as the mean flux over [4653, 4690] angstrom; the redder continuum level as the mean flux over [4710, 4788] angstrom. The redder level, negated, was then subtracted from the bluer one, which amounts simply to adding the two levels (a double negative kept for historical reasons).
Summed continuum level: 12.5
